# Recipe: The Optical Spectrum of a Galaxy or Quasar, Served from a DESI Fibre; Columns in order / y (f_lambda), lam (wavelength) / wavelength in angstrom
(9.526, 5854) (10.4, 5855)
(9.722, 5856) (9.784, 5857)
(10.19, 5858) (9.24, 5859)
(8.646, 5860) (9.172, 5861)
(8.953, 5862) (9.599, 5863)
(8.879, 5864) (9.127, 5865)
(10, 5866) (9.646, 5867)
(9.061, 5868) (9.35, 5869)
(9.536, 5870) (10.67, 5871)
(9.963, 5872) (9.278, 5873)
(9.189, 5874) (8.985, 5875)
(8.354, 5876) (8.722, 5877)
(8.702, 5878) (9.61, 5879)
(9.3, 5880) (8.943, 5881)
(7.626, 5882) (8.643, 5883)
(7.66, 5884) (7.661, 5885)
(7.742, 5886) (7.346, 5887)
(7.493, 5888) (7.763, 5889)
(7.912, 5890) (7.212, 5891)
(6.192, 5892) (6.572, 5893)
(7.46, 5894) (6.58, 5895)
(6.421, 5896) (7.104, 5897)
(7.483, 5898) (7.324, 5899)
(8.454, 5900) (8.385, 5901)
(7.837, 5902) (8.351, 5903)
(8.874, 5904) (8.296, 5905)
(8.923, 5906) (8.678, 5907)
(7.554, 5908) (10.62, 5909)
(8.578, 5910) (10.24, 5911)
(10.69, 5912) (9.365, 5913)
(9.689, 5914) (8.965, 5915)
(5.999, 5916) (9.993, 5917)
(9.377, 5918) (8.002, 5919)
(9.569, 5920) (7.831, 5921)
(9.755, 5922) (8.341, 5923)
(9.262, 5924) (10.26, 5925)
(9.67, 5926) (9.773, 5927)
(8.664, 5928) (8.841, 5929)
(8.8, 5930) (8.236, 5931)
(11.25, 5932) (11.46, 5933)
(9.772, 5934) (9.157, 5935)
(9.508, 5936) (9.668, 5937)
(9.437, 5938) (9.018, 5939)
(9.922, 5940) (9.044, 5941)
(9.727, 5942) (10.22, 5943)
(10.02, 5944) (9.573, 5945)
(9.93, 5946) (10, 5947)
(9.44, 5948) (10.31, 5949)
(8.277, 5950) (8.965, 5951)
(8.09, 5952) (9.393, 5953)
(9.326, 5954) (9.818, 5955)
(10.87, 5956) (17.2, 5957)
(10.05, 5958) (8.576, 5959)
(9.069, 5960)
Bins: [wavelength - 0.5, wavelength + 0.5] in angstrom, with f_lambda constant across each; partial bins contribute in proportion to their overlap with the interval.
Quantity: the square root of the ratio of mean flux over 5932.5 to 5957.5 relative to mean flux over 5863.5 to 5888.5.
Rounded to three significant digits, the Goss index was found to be 1.06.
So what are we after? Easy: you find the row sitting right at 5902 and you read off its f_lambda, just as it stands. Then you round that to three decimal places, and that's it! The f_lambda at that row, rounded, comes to 7.837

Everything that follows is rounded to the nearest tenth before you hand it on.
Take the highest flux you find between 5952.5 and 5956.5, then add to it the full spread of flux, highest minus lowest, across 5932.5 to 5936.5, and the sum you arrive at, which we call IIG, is 13.2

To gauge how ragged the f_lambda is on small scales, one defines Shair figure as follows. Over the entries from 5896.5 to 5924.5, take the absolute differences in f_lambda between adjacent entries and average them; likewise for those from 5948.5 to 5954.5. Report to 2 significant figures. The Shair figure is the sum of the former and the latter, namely 2.2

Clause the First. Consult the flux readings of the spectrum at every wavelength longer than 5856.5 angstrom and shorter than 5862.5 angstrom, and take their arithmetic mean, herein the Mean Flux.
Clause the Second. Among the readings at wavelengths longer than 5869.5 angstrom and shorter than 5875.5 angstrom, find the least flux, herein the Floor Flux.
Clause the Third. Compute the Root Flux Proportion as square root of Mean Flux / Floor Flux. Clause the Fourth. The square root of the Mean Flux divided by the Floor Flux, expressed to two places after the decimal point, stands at 1.02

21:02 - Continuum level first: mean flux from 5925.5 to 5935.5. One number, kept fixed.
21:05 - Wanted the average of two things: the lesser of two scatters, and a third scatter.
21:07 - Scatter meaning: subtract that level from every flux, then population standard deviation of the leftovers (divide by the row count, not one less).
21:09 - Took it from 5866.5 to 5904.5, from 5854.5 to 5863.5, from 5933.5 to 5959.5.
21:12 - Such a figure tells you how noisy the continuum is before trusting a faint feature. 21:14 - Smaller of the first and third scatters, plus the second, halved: 0.80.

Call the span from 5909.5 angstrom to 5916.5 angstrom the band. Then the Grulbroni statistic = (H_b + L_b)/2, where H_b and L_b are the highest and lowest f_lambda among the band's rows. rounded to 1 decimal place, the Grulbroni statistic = 8.3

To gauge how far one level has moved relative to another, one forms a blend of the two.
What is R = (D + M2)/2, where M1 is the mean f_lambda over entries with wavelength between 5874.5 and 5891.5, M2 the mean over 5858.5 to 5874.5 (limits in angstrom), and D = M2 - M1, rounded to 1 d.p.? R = 5.3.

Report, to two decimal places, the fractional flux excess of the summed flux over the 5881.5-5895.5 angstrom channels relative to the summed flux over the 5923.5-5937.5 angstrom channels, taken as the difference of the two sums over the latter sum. -0.23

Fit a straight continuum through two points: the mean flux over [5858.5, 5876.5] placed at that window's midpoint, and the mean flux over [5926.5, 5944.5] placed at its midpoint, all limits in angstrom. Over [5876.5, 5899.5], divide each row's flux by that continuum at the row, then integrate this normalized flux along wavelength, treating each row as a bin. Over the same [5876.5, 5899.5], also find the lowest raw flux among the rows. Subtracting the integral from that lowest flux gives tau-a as -13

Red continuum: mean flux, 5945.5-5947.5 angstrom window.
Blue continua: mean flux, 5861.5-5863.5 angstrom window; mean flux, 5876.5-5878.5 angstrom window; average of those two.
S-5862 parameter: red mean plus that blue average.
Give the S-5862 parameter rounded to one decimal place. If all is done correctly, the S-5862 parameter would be 19.0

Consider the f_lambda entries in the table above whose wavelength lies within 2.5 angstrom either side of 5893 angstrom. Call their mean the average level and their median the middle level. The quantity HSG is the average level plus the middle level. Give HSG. 13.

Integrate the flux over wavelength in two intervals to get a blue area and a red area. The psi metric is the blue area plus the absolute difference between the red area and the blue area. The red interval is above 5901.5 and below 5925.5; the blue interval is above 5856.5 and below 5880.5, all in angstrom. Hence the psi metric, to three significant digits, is 233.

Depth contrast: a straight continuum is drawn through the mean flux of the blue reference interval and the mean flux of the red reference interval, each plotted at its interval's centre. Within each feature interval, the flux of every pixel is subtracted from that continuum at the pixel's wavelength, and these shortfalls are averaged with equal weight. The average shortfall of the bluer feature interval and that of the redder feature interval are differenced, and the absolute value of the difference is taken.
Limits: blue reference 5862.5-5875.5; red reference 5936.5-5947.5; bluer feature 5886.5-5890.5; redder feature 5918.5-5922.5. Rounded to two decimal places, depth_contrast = 1.07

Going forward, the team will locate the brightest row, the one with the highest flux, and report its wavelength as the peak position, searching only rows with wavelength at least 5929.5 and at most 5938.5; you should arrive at 5933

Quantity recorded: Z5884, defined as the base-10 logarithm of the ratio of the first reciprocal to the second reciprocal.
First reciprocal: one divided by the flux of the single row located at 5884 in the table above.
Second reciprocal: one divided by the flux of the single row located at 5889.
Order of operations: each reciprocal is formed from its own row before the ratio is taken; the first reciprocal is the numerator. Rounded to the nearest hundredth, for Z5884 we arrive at 0.01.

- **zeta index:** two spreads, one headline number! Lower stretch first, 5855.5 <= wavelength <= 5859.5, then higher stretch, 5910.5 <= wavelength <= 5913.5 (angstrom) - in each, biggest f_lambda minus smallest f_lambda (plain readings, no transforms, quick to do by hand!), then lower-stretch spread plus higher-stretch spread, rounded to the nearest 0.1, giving 2.3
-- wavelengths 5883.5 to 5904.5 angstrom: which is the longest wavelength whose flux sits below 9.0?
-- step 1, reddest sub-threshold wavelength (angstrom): 5904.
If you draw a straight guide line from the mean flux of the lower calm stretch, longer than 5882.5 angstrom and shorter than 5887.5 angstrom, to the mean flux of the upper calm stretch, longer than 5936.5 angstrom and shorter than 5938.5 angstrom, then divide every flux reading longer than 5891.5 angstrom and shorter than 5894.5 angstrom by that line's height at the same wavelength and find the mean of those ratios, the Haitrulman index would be 0.83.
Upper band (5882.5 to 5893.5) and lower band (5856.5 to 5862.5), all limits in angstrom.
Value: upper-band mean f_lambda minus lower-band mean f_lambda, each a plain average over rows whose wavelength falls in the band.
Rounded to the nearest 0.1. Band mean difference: -1.9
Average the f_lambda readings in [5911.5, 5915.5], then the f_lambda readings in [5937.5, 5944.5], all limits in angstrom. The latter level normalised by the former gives 0.99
